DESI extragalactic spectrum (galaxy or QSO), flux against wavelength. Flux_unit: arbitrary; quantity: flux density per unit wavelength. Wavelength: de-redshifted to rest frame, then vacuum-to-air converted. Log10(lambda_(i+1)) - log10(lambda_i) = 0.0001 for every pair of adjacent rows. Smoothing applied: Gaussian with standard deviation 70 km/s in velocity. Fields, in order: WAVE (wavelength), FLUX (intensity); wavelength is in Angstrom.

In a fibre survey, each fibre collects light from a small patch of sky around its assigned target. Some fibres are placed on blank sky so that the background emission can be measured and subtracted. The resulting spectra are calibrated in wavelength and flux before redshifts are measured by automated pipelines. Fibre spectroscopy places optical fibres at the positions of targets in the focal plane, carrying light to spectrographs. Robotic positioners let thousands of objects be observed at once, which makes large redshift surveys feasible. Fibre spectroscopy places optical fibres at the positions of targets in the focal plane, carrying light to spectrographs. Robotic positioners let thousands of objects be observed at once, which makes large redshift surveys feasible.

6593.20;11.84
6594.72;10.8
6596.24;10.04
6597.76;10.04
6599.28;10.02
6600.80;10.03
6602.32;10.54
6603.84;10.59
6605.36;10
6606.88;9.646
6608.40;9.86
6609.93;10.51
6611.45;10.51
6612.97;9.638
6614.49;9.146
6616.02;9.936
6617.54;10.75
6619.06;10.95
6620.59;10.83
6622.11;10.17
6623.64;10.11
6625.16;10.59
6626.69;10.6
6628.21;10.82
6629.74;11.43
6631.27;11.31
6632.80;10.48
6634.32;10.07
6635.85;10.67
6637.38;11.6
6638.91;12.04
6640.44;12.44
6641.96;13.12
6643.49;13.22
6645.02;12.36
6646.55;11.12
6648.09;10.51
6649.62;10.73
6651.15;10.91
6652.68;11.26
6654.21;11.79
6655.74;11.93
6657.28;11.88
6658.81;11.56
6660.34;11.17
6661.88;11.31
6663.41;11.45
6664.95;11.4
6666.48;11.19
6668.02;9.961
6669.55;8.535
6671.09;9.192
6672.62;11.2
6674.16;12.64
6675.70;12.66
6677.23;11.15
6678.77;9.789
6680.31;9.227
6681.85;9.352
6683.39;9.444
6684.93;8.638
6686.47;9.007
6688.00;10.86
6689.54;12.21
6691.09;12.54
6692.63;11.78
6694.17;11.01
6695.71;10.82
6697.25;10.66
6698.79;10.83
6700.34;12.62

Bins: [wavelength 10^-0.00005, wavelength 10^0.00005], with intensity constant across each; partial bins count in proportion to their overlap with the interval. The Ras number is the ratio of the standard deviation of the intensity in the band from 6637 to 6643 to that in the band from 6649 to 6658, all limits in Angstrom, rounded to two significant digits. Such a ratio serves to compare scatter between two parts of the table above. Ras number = 1.2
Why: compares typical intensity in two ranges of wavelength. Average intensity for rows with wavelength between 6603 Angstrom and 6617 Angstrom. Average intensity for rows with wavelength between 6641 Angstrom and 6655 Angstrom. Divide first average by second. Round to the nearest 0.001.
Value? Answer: 0.855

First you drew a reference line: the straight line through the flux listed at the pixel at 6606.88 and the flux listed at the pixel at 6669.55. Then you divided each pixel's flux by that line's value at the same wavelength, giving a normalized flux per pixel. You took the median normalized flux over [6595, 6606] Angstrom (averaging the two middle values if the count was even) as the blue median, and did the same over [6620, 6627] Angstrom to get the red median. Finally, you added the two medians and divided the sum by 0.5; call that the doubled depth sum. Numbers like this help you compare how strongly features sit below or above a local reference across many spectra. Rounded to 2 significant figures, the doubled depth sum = 4.3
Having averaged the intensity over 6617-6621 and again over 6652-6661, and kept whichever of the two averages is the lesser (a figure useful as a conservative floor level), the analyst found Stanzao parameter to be 10.8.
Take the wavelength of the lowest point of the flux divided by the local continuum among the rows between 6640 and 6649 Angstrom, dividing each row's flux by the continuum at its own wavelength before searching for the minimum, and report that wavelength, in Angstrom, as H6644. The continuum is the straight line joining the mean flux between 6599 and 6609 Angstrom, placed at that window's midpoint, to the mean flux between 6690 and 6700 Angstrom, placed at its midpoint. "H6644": 6648.09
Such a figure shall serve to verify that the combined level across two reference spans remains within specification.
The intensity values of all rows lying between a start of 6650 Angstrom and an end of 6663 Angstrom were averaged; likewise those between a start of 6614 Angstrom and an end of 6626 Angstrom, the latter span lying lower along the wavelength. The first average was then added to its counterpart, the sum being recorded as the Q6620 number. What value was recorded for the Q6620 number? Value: 21.8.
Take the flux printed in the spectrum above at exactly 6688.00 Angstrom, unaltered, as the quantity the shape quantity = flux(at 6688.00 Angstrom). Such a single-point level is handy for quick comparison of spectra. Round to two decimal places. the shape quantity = 10.86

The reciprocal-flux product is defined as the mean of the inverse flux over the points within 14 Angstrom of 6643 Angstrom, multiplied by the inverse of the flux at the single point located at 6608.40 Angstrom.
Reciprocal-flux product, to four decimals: 0.0089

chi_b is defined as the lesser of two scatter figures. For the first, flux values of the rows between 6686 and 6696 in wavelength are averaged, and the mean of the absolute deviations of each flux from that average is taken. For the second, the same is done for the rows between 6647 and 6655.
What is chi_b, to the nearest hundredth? 0.39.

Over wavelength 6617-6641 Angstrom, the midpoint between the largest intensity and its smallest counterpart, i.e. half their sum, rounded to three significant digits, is 11.3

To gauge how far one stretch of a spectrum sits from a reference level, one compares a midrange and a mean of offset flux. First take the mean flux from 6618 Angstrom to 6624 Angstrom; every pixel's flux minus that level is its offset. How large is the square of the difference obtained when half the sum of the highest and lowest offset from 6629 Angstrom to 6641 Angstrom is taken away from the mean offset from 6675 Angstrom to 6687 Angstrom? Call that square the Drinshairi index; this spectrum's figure 1.8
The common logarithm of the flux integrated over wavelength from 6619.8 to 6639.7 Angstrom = 2.33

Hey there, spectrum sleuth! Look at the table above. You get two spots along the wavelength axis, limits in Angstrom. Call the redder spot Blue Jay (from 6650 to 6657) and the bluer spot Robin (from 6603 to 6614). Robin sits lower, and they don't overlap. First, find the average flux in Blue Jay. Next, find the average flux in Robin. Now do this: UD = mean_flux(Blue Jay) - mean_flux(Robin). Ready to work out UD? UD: 1.4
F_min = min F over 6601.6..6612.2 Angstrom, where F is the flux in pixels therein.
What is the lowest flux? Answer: 9.646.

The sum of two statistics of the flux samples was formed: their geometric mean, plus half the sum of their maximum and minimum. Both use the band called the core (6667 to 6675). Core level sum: 20.8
